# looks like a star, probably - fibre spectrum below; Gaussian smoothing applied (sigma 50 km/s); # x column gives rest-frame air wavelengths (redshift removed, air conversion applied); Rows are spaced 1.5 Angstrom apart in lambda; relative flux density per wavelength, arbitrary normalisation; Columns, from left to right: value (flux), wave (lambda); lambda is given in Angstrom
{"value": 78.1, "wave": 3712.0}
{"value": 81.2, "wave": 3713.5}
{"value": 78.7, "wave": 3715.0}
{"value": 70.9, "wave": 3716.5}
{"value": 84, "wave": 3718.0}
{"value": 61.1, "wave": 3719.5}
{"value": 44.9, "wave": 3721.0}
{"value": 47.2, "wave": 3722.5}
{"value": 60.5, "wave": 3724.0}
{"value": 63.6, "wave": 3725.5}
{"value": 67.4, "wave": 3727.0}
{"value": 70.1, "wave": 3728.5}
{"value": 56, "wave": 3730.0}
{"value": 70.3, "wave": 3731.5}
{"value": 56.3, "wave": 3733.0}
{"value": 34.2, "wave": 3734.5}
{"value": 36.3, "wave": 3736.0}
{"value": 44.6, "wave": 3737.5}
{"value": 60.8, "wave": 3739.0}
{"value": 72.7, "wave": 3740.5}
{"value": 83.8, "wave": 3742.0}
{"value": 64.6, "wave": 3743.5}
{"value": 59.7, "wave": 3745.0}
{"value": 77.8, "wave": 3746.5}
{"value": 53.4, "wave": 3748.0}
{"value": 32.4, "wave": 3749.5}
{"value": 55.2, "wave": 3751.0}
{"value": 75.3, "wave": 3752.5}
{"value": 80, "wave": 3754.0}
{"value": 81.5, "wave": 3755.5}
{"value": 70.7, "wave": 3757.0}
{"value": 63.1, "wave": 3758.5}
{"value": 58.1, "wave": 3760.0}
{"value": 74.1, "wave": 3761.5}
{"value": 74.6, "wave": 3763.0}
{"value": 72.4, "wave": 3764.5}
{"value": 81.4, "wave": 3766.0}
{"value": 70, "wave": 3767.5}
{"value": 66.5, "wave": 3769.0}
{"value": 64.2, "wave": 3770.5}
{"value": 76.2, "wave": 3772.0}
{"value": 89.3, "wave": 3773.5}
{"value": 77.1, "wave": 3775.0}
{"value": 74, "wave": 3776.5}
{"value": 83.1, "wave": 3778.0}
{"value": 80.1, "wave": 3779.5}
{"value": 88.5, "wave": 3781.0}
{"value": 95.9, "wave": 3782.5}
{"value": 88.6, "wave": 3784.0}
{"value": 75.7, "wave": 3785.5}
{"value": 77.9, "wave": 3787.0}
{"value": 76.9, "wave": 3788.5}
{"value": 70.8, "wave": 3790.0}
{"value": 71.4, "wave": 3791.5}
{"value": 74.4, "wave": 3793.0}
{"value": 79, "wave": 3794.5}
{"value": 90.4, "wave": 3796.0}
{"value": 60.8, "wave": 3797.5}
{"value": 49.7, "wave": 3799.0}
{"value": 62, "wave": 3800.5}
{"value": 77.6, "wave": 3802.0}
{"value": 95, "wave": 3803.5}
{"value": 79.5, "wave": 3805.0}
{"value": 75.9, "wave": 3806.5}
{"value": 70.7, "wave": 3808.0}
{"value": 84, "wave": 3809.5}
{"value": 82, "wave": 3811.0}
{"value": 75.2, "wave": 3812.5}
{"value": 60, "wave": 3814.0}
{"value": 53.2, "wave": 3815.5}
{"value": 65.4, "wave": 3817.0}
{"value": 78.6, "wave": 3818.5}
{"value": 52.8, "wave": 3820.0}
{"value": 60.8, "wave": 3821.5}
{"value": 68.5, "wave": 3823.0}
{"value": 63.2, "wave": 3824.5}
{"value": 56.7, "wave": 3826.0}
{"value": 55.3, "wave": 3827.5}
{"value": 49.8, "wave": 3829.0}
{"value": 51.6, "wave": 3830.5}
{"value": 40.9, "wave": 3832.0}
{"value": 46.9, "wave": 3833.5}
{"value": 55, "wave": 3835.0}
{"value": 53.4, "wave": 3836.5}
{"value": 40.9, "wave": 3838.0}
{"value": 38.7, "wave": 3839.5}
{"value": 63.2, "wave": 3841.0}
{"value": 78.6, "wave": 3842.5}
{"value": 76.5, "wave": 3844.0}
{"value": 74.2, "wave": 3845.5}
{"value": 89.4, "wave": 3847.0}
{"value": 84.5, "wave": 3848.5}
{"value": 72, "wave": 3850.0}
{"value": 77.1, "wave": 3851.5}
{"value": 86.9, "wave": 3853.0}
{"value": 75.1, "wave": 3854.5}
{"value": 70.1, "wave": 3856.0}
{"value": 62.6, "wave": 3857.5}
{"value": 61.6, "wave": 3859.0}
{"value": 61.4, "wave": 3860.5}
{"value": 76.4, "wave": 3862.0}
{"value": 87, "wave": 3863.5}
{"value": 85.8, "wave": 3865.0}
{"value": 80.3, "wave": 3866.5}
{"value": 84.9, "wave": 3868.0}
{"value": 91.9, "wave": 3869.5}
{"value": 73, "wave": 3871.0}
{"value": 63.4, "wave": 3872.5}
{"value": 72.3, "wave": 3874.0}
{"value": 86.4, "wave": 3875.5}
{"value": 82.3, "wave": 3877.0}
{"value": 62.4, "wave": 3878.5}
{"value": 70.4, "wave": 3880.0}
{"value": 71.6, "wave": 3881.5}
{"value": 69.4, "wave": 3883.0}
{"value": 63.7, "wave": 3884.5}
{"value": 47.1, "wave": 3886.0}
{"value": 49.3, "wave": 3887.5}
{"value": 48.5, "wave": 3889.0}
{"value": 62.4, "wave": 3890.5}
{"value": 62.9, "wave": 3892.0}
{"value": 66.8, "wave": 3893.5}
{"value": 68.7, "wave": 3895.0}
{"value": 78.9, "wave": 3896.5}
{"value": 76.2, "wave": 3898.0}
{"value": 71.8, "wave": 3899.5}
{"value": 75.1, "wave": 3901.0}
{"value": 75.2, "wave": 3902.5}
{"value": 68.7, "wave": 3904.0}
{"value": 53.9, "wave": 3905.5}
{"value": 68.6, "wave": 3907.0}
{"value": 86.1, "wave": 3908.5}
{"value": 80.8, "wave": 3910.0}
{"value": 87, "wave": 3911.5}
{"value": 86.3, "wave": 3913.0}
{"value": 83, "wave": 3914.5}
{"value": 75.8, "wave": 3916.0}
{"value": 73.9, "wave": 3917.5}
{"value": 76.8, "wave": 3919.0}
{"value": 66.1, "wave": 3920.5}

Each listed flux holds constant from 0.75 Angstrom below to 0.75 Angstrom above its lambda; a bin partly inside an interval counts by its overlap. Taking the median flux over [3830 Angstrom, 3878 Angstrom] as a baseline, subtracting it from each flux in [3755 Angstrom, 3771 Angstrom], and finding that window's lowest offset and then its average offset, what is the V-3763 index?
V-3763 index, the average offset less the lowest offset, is 12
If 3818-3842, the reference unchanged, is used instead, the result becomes 16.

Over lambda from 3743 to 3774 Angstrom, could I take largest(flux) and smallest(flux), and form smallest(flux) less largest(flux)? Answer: -57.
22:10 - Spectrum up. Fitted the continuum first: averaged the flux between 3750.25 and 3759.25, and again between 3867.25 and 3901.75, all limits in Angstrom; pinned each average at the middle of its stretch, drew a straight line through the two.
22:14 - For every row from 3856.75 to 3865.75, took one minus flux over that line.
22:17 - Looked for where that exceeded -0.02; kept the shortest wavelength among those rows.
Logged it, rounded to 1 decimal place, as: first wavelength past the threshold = 3857.5 Angstrom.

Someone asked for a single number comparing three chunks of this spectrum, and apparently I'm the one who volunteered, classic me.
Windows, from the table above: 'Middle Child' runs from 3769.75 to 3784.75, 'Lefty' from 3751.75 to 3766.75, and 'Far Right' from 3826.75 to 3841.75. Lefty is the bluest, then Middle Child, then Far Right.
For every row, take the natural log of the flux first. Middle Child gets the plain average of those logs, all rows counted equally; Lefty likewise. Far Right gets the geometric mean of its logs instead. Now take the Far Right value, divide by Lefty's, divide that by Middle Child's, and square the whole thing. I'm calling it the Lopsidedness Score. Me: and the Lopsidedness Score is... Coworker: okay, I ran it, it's 0.0426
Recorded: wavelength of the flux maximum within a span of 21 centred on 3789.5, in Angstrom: 3782.5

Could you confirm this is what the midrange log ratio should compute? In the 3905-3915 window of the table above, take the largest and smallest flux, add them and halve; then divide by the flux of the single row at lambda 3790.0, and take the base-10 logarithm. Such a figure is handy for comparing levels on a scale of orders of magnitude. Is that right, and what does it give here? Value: 0.00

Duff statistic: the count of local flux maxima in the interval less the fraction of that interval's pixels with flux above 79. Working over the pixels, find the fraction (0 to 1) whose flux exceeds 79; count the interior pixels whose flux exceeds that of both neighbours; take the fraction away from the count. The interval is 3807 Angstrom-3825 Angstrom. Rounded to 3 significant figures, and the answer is 2.83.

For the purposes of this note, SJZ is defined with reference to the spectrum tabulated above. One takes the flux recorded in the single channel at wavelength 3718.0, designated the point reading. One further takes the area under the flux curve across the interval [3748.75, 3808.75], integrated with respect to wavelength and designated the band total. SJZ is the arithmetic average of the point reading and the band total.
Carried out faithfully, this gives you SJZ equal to 2262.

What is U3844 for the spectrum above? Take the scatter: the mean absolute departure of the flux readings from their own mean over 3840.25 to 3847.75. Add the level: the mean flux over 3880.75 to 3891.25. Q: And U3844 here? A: 65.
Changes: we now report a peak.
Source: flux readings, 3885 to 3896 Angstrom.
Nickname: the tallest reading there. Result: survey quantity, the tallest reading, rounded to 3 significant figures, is 68.7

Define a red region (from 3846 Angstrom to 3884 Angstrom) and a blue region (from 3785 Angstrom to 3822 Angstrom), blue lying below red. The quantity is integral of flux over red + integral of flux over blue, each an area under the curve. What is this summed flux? 5547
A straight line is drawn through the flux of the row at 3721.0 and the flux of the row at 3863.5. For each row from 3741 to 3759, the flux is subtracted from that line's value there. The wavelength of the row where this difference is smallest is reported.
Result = 3742.0 Angstrom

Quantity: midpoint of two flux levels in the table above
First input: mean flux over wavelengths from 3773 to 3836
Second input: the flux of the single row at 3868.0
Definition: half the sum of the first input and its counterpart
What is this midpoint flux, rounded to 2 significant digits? 78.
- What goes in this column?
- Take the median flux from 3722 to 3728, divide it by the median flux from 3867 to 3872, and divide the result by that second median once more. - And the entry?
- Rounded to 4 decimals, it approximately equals 0.0086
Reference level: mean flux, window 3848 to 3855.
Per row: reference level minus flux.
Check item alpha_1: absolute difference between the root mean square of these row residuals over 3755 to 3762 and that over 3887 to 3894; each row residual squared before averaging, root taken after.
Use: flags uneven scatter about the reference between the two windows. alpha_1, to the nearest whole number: 10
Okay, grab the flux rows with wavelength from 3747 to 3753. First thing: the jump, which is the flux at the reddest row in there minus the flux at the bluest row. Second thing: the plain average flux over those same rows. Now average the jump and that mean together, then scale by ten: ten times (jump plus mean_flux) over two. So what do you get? 380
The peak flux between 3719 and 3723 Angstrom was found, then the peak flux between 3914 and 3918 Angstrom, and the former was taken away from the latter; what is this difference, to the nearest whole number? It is 22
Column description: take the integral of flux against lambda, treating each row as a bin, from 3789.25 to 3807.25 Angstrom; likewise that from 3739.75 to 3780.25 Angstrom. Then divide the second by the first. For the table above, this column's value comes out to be 2.2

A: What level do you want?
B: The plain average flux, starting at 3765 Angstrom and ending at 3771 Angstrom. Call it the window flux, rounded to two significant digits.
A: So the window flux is 71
